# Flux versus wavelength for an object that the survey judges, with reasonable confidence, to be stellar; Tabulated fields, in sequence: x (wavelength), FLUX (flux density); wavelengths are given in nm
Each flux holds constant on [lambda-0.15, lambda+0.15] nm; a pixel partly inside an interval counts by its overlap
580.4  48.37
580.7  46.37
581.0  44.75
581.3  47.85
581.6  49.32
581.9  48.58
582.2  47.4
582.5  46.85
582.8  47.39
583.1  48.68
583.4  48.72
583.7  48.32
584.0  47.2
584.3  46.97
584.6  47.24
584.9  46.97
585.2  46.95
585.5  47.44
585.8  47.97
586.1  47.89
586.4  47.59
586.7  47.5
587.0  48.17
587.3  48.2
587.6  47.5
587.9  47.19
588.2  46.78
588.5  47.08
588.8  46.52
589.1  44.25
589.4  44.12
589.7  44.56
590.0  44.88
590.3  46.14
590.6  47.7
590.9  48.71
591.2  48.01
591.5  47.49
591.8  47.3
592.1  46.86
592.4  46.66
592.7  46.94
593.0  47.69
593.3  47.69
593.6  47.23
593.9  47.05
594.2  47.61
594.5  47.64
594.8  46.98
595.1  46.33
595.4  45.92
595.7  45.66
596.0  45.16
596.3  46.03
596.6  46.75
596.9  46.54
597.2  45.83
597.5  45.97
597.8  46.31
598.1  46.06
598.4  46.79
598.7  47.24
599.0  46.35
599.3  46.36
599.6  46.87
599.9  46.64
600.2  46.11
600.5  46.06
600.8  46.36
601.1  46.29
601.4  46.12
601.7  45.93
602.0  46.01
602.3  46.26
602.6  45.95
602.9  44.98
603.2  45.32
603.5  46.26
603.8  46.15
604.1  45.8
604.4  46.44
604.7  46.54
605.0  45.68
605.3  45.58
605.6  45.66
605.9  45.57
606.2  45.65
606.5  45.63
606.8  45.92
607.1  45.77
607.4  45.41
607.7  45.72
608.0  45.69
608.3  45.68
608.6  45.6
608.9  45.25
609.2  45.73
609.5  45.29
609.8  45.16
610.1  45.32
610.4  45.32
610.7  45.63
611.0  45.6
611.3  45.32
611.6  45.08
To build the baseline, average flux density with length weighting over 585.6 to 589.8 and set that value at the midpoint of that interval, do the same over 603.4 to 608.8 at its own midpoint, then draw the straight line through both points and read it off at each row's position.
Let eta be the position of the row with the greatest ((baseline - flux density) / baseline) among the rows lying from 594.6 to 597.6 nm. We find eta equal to 596.0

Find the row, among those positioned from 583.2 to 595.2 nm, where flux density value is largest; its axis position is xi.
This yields 583.4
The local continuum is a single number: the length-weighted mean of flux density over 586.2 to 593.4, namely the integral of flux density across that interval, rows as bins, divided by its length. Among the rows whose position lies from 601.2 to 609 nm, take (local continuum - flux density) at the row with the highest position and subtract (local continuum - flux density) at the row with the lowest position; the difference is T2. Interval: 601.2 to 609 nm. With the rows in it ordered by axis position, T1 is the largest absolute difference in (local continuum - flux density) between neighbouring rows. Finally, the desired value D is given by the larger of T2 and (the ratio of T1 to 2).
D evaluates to 0.9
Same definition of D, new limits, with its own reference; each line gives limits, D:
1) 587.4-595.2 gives 1.2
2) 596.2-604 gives 0.5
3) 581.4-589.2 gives 5.1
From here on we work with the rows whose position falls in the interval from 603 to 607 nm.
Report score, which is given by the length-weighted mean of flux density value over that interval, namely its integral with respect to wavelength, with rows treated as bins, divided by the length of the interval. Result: 45.8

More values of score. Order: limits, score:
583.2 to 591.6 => 47.1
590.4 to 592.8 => 47.4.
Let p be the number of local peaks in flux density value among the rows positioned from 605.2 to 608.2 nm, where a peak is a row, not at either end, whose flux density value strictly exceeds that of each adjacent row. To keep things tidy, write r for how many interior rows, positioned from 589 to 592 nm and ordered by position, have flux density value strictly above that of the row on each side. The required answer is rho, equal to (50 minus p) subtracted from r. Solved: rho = -45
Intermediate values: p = 4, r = 1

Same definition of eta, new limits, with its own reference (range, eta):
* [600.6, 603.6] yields 602.9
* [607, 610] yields 609.8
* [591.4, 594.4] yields 592.4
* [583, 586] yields 584.3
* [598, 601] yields 598.1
